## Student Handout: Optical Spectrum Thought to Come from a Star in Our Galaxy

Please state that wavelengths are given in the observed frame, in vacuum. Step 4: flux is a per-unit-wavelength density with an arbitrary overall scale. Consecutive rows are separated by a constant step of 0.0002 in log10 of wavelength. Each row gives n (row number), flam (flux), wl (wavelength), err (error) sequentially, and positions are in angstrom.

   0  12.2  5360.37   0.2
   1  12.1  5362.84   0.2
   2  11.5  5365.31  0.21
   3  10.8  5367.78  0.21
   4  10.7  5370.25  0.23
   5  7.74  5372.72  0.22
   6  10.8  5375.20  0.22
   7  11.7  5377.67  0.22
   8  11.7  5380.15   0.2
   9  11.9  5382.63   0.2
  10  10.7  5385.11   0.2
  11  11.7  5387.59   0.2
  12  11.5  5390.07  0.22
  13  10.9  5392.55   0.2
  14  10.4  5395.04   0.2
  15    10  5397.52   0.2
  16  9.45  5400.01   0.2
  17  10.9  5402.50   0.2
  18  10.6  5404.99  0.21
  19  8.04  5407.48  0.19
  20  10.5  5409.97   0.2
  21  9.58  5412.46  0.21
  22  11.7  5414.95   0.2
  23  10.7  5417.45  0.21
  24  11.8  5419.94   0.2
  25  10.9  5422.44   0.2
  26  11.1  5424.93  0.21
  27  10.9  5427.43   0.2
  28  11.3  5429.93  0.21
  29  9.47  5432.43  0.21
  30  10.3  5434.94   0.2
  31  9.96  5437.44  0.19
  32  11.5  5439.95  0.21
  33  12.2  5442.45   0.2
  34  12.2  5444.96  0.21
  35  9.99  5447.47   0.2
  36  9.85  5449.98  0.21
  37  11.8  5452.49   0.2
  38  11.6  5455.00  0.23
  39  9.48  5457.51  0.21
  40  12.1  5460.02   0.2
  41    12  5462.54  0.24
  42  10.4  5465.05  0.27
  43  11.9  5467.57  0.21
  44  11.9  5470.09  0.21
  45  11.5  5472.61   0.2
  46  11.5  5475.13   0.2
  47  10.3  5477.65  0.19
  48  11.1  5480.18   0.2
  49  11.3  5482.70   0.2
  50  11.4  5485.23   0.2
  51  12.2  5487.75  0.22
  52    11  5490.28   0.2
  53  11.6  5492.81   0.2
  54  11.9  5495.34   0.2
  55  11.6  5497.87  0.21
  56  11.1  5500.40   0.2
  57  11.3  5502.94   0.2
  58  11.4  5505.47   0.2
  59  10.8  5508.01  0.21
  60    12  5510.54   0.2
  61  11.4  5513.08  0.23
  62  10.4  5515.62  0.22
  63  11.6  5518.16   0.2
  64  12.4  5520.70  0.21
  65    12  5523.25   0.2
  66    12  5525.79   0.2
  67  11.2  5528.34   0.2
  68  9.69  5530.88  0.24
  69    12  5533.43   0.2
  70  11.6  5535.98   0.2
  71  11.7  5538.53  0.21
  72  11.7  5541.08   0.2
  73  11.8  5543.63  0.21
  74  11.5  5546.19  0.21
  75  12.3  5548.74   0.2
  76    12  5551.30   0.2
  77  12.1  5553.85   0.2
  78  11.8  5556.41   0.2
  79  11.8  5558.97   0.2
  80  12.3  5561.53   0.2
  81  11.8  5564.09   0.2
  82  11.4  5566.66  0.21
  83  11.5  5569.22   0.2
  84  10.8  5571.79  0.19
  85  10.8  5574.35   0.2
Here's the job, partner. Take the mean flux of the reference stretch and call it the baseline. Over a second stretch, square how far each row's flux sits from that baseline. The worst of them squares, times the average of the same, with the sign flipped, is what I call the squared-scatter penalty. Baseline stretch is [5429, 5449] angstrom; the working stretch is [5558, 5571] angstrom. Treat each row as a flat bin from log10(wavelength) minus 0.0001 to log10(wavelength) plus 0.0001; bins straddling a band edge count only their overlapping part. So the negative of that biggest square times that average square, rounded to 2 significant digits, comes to -1.9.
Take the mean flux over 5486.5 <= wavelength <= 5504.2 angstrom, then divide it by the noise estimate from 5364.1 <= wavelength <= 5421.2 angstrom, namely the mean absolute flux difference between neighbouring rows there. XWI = 10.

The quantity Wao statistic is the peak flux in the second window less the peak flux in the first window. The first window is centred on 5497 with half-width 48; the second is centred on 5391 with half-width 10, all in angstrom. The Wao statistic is -0.5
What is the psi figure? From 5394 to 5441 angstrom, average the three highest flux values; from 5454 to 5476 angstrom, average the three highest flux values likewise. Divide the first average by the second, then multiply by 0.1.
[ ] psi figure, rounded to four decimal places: 0.0972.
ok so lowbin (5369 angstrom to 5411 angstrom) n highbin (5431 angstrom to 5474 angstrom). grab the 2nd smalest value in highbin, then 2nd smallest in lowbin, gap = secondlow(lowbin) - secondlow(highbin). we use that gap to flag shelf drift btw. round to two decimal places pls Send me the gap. -1.44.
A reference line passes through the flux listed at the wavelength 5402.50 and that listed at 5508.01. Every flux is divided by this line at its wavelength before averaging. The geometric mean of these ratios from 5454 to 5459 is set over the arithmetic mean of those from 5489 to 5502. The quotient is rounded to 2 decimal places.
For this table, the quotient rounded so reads 0.91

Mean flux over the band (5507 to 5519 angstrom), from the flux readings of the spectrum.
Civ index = 11.2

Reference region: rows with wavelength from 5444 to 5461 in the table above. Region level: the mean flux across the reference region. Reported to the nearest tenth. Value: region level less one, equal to 10.0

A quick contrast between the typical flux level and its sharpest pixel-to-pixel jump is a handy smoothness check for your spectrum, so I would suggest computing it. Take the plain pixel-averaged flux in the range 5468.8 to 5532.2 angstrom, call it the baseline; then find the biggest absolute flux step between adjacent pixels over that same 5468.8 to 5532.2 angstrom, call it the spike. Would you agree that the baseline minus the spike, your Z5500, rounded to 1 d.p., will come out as 9.9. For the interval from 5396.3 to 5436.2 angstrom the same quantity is 7.9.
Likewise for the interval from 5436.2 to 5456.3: 8.9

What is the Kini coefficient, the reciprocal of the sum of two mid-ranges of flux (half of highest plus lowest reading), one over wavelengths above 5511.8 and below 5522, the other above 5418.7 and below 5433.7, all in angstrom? 0.0454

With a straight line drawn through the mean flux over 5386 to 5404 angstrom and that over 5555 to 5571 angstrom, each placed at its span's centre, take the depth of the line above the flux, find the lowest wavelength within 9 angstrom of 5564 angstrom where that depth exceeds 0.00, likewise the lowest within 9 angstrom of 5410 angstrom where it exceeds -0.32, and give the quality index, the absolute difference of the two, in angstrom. 164.2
